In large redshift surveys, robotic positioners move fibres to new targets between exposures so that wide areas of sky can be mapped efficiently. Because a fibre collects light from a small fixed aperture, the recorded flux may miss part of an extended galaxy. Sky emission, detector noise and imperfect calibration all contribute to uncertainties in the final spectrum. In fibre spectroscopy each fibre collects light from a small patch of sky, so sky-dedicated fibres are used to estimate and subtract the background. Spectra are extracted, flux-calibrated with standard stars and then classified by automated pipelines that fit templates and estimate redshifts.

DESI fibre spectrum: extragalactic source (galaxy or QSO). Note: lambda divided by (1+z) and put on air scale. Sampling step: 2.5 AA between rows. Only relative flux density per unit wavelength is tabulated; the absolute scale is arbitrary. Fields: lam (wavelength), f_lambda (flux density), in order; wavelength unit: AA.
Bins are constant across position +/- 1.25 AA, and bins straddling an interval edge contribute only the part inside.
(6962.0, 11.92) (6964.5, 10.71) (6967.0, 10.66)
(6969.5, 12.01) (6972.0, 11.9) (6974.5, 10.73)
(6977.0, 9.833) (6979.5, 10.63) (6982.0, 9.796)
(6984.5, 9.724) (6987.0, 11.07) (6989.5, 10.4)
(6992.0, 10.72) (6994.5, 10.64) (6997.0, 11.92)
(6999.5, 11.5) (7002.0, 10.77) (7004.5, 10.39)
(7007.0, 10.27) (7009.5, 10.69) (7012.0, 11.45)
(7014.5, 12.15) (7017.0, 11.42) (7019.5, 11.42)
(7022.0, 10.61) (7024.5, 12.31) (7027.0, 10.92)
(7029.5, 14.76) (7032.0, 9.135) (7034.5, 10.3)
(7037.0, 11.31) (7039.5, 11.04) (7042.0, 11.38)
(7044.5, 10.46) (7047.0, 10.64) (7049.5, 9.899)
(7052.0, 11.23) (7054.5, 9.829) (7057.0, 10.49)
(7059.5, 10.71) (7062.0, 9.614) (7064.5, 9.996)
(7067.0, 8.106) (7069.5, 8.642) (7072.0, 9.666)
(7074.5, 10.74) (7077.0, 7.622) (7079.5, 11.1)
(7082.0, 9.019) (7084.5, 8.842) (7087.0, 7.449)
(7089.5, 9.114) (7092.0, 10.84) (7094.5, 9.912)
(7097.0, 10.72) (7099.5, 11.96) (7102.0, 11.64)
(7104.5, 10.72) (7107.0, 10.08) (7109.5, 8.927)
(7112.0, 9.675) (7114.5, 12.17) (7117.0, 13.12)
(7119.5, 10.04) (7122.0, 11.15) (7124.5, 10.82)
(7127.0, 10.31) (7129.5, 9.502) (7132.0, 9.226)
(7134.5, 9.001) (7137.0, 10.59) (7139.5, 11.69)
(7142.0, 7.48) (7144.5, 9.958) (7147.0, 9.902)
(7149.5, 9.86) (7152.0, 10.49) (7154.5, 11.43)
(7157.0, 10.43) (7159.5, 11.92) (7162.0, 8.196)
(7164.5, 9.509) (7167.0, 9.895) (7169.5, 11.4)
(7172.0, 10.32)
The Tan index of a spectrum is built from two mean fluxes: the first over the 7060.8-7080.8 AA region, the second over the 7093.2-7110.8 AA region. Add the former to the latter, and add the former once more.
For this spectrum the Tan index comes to 29.4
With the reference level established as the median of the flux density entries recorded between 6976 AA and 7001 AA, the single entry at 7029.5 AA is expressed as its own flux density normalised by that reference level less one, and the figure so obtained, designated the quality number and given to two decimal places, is 0.39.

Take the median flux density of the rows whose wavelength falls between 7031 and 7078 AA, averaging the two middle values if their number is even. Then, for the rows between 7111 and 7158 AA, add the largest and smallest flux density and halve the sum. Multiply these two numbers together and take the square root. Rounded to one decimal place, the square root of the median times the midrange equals 10.3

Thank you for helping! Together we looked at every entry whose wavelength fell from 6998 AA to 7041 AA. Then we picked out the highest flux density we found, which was 14.76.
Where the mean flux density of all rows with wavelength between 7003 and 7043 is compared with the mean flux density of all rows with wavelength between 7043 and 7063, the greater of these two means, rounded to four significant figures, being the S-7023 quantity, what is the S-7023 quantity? 11.22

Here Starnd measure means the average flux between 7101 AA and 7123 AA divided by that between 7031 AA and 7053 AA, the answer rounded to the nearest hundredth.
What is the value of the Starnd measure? 1.02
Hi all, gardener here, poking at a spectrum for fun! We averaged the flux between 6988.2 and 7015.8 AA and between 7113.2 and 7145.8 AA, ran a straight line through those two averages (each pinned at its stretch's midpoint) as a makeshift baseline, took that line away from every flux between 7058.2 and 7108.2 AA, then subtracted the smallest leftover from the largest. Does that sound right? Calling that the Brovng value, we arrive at 4.6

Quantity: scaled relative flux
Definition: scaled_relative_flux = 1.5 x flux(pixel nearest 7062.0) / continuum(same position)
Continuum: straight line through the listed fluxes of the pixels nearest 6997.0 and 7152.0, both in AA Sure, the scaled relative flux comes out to 1.27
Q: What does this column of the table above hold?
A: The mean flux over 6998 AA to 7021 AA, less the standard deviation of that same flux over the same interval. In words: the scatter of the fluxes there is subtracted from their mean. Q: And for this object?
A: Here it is 10.5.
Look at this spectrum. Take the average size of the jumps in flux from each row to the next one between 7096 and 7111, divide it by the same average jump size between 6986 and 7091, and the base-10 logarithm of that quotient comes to -0.12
